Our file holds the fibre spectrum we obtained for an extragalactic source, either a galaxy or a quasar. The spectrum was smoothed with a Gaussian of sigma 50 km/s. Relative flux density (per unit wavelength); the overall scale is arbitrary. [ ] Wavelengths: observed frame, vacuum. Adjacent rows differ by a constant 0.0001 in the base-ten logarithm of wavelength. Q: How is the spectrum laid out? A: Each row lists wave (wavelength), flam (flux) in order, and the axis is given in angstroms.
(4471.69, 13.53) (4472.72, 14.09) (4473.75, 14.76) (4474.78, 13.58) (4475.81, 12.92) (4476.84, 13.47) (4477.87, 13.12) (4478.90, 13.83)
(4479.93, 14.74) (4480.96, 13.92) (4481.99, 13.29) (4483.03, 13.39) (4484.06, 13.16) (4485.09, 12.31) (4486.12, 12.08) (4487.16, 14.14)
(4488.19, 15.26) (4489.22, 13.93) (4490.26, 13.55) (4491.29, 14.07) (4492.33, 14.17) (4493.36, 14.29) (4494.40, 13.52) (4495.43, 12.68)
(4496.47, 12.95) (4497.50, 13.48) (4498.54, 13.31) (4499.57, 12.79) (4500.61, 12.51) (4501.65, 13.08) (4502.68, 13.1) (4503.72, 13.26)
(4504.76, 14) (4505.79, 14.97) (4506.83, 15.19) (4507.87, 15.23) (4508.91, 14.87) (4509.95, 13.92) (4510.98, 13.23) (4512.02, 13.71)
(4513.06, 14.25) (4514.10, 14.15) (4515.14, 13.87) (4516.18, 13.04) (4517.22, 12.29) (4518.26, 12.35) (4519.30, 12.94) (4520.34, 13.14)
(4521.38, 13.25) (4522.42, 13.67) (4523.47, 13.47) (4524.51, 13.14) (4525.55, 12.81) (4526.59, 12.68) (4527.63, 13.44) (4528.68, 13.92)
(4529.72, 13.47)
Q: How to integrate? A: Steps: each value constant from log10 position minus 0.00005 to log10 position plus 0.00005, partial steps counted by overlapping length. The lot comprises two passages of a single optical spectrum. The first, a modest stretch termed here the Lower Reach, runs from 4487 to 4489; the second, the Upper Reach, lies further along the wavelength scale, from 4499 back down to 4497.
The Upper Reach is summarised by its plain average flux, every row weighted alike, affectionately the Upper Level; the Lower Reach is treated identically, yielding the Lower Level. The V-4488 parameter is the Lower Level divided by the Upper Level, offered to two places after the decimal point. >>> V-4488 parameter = 1.10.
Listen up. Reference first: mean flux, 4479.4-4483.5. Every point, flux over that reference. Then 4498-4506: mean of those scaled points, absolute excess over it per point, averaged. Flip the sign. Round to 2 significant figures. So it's -0.040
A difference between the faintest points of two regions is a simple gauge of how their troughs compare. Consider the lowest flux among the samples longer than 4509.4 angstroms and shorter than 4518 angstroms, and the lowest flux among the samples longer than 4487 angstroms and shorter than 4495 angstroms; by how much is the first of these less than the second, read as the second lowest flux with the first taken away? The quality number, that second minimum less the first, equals 1.2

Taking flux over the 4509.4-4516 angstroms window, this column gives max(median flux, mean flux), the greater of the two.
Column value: 13.9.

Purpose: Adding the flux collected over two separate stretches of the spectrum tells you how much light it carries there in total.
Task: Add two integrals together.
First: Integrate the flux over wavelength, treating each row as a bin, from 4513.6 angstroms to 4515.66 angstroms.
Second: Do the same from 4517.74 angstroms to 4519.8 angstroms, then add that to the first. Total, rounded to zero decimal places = 55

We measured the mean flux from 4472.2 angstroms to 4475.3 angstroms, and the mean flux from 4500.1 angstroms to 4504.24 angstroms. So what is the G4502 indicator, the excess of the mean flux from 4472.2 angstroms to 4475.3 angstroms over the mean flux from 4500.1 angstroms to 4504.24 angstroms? 1.2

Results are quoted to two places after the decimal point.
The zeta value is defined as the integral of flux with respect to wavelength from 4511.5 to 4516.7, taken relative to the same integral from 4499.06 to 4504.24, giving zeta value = 1.07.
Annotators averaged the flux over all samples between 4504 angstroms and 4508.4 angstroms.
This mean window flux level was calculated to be 14.8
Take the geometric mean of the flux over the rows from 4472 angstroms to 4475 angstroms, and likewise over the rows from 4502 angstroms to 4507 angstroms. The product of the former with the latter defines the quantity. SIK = 199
